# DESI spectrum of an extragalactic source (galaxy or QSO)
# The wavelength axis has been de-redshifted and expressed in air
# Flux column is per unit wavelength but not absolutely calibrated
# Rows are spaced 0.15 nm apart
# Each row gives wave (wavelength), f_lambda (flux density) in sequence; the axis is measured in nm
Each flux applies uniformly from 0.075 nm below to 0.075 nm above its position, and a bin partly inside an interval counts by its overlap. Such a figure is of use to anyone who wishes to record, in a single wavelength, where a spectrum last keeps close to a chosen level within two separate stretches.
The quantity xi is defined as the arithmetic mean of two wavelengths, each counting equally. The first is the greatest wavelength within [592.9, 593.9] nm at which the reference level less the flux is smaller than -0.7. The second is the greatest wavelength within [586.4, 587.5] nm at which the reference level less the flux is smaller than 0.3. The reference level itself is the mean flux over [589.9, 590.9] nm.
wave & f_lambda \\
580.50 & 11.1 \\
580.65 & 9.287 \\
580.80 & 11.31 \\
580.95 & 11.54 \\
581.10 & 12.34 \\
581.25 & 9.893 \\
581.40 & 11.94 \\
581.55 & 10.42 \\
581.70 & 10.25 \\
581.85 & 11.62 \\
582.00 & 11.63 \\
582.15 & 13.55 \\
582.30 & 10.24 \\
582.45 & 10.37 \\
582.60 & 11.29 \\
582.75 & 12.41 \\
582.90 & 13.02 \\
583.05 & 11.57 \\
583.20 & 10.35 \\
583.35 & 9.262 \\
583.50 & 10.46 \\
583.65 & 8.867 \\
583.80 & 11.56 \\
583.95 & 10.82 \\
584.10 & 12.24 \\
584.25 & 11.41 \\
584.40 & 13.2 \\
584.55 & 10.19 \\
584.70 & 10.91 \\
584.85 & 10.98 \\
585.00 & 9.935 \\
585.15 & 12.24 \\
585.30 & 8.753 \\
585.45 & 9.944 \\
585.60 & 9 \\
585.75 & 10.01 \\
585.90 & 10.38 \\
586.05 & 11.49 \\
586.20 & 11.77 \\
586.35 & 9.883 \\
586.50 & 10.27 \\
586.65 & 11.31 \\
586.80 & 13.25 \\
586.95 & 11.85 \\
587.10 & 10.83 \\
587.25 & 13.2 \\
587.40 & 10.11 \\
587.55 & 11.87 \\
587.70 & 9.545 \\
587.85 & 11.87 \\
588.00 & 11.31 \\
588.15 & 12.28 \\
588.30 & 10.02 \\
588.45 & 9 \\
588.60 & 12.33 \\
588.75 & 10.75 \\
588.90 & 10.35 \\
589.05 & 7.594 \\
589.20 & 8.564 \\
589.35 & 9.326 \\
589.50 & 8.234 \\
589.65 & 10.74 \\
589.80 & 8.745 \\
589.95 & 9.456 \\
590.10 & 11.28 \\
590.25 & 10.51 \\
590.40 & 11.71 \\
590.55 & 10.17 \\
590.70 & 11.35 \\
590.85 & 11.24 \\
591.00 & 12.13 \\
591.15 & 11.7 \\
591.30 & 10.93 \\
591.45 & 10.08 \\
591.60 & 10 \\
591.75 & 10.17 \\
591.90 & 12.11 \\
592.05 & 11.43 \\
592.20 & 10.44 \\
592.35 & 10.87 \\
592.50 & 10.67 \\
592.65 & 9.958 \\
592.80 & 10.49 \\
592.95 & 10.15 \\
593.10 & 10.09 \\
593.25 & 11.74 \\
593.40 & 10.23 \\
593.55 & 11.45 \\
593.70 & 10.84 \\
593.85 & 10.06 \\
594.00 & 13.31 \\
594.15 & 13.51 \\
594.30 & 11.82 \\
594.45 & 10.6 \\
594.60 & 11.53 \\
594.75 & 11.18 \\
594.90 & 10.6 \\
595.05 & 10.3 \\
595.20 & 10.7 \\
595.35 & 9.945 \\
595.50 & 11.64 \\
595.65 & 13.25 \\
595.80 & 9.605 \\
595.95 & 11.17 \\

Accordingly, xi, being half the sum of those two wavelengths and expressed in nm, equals 590.25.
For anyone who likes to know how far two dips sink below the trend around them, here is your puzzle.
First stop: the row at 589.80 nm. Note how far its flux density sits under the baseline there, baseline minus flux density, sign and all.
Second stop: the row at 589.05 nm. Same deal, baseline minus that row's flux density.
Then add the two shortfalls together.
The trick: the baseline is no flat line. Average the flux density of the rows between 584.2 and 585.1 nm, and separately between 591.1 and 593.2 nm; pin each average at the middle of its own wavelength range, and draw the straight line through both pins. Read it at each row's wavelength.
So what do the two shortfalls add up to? 5.3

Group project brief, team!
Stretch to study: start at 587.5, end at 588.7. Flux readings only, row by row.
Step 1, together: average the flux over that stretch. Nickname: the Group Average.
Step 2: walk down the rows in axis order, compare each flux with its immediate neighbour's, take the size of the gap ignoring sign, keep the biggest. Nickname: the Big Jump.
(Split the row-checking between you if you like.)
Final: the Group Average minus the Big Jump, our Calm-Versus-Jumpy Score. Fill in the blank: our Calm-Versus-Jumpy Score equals 7.7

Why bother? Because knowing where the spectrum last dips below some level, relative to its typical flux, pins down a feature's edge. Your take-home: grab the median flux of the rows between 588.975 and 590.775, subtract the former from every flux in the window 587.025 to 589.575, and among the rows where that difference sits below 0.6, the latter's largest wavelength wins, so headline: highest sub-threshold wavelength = 589.50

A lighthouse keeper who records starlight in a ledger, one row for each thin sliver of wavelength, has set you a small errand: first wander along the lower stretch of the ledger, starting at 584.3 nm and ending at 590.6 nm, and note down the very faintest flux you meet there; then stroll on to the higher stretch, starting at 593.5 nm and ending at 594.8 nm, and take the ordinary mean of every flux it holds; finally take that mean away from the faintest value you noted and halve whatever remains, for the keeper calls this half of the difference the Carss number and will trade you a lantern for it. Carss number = -2.00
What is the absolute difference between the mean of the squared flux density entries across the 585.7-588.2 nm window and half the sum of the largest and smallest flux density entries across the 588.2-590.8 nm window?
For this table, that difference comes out 118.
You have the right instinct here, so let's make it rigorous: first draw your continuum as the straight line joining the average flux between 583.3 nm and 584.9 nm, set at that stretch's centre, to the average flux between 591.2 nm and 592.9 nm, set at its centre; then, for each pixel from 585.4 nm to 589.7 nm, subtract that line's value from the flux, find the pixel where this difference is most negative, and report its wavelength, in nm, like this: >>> 589.05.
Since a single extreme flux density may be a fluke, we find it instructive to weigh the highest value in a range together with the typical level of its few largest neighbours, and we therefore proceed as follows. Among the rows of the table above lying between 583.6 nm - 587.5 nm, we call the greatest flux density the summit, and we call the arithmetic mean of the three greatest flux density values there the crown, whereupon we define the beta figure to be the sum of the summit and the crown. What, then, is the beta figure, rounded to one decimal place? 26.5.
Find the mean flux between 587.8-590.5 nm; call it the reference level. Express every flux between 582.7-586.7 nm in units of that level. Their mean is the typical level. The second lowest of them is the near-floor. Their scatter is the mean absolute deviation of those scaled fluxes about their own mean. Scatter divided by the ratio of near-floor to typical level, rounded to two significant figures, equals 0.12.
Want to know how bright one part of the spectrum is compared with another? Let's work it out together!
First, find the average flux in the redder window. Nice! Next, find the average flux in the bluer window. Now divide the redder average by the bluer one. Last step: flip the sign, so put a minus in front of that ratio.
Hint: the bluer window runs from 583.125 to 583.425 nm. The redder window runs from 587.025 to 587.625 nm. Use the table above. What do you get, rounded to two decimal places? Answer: -1.17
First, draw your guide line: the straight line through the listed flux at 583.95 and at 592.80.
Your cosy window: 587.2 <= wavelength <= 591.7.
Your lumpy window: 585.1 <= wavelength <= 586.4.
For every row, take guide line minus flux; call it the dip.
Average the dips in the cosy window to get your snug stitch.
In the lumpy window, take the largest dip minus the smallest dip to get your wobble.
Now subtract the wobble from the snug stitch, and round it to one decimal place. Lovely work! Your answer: -3.4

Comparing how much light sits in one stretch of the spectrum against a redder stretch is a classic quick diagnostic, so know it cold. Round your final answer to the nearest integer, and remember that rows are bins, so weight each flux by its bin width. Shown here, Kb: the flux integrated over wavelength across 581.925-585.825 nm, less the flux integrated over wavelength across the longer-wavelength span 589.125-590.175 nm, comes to 33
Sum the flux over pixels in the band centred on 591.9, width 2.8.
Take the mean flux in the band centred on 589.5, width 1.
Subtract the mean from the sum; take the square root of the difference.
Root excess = 14.0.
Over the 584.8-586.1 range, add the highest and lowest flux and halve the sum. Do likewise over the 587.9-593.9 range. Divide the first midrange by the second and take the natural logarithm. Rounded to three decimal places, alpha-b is 0.052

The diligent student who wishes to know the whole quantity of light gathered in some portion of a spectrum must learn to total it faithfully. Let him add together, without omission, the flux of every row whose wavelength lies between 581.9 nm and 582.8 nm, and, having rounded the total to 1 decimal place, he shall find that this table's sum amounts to 69.5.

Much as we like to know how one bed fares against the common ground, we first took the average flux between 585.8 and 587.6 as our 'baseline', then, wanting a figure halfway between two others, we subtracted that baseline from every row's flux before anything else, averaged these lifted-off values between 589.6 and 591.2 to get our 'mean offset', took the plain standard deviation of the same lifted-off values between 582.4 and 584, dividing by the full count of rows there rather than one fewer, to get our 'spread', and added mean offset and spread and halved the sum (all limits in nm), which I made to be 0.33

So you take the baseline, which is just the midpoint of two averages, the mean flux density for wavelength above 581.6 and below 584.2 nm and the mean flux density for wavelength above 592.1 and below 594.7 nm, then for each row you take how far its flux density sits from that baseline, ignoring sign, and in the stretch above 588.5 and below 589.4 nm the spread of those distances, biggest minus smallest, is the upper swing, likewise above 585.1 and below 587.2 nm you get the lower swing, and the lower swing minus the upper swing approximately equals -1.0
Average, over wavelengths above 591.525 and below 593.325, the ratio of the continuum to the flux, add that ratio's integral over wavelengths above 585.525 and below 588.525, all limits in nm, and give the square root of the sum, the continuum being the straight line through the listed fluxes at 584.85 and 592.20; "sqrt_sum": 1.99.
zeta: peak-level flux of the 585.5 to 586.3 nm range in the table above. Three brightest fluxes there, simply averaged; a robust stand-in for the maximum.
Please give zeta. 11.2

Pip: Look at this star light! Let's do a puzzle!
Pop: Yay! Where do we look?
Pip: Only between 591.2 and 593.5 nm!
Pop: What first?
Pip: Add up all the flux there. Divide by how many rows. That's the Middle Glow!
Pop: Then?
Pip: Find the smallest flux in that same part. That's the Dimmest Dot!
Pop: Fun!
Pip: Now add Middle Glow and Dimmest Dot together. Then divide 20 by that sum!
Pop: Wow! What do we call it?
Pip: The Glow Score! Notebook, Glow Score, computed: 0.97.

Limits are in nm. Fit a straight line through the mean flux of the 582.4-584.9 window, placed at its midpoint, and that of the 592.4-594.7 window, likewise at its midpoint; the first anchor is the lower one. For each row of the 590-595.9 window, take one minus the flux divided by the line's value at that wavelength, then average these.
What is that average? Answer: 0.007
